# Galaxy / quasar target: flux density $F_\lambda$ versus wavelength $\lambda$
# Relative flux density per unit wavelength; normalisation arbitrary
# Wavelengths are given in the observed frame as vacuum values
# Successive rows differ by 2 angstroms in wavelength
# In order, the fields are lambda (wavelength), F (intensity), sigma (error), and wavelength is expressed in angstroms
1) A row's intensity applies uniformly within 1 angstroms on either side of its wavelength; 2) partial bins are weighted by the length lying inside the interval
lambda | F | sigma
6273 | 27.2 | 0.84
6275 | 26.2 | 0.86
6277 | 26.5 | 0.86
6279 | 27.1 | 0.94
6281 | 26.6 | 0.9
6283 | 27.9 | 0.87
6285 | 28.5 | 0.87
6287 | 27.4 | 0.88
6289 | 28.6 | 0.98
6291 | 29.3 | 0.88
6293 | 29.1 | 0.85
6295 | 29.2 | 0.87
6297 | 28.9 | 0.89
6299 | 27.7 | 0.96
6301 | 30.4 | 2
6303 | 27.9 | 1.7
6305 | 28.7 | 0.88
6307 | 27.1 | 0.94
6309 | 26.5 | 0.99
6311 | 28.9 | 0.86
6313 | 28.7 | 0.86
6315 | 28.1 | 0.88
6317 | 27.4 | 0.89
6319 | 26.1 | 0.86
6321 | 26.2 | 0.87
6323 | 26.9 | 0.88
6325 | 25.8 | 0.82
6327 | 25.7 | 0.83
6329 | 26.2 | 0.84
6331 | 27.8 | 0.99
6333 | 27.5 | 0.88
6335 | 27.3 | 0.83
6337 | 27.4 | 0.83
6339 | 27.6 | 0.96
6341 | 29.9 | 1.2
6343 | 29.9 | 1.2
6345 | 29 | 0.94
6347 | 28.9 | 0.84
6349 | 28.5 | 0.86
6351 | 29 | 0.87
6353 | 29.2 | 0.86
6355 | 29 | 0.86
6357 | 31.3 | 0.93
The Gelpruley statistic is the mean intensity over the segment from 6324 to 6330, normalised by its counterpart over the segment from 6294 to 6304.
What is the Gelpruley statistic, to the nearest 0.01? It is 0.90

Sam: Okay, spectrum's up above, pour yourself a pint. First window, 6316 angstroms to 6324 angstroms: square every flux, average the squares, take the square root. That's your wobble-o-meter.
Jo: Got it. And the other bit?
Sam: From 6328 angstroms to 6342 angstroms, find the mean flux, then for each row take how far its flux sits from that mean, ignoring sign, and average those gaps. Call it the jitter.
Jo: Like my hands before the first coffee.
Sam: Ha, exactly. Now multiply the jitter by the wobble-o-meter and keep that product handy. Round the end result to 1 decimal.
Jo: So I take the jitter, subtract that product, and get -17.3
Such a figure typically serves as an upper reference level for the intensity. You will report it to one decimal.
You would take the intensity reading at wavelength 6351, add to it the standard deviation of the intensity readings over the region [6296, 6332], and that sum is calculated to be 30.3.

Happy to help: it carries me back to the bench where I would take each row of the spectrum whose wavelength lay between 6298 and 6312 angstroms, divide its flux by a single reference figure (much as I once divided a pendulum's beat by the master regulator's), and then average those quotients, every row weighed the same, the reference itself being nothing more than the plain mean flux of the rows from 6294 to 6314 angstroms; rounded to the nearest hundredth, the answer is 0.99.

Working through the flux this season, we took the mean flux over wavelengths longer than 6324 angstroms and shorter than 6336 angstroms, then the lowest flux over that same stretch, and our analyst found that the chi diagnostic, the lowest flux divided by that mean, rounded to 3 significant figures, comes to 0.962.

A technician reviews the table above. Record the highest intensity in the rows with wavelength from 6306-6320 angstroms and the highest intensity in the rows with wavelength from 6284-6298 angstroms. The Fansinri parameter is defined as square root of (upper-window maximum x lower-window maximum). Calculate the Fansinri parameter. 29.1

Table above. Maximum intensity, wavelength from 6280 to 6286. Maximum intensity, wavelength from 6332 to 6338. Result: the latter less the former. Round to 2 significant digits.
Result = -1.0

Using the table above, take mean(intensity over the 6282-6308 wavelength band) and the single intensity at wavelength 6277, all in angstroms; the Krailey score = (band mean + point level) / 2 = 27.5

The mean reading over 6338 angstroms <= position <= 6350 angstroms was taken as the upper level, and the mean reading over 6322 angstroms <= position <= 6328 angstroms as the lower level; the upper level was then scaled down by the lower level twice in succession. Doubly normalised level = 0.042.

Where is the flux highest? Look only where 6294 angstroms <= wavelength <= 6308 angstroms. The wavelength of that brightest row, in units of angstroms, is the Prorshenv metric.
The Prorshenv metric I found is 6301 angstroms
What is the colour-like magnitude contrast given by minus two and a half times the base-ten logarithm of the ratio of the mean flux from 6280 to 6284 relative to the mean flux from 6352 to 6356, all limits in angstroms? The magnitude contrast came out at 0.07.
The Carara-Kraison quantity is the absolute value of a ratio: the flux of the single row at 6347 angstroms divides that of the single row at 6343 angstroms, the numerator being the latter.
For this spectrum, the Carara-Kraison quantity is 1.035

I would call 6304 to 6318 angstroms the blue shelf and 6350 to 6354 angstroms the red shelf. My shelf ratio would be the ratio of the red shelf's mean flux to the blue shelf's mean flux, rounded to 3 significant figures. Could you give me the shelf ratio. 1.04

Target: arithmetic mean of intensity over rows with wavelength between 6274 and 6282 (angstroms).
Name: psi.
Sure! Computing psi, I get 26.6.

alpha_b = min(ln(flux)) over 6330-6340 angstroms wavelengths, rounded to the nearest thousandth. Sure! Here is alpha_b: 3.307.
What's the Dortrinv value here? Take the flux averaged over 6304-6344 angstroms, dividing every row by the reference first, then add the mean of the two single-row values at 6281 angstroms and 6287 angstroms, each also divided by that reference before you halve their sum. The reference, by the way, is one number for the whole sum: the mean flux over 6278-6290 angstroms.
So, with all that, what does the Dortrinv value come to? 1.97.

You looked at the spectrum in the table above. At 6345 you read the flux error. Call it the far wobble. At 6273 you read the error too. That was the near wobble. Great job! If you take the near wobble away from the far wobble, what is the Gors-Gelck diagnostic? 0.10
